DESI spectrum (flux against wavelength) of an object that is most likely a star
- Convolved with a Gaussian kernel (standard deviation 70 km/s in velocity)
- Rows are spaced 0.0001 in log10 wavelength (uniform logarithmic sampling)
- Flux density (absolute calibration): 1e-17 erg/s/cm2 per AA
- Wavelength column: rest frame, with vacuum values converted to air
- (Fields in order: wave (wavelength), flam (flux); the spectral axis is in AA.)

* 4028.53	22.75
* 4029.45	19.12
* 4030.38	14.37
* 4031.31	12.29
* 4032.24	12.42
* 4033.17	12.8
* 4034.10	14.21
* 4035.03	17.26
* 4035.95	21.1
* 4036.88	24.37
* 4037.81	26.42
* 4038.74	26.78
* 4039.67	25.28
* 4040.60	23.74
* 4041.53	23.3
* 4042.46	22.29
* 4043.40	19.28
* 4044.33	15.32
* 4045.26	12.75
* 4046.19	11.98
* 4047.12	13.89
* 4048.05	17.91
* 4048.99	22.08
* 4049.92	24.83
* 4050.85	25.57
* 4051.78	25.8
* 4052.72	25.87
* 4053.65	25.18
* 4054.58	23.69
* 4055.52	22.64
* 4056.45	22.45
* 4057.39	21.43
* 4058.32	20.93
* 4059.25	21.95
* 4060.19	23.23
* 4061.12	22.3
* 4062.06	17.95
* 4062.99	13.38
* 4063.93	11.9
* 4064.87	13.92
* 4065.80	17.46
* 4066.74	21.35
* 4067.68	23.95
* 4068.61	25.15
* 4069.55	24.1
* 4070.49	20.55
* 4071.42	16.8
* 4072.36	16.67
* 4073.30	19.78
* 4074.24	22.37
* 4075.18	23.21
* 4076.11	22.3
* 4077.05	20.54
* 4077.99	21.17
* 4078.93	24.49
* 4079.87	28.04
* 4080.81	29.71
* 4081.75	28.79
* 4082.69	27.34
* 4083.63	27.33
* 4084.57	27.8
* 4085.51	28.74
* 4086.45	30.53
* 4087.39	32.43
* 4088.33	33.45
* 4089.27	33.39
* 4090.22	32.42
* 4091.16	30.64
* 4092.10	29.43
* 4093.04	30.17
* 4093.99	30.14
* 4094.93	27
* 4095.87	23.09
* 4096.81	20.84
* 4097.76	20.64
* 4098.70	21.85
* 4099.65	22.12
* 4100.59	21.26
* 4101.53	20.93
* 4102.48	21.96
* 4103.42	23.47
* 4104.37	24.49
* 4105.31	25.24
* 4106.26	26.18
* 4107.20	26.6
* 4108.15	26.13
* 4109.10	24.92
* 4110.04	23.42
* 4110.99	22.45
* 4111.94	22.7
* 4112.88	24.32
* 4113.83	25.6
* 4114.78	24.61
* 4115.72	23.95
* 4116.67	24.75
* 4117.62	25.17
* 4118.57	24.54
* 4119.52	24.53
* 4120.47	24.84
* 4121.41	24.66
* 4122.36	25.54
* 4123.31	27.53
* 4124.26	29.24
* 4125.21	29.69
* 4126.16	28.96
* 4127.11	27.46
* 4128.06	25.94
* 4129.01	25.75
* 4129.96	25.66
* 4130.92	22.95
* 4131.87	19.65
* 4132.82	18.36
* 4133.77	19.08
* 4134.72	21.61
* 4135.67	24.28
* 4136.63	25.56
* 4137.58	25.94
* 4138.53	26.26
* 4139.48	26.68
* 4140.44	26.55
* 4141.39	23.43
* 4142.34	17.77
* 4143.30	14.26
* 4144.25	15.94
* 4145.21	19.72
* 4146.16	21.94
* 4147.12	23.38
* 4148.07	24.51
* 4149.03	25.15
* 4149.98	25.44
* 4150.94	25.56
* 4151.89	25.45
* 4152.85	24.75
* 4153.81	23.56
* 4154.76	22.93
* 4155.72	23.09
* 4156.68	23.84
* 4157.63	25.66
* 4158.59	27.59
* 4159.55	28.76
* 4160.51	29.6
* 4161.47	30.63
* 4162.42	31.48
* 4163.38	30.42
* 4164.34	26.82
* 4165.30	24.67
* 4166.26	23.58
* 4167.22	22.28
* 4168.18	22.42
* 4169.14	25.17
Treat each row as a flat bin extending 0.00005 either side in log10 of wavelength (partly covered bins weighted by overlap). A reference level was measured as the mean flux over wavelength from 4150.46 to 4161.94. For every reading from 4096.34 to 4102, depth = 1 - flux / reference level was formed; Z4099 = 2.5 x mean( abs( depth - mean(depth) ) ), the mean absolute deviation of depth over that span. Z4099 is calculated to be 0.046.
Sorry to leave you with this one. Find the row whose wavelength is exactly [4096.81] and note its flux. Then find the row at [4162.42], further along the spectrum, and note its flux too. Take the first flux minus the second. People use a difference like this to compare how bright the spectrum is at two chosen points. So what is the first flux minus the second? -11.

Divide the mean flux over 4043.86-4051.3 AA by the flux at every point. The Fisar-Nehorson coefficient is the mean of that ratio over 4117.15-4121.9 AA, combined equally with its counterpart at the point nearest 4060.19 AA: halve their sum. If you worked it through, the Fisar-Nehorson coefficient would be 0.75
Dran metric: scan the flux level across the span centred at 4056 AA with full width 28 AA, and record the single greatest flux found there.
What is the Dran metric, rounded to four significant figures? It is 25.87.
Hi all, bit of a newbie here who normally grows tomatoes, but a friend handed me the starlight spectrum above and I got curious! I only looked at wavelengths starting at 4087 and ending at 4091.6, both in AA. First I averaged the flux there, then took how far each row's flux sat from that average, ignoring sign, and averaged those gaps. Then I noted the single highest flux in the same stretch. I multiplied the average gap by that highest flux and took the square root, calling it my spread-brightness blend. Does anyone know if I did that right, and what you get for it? 5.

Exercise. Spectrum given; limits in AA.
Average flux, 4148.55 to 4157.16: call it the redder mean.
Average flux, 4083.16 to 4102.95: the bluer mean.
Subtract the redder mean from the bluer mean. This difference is 2.5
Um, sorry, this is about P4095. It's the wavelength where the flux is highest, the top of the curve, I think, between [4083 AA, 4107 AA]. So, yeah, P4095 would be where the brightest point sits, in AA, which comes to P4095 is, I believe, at 4088.33 AA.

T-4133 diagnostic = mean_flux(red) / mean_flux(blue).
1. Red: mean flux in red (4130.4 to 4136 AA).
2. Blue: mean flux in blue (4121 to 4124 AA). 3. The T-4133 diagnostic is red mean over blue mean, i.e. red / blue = 0.8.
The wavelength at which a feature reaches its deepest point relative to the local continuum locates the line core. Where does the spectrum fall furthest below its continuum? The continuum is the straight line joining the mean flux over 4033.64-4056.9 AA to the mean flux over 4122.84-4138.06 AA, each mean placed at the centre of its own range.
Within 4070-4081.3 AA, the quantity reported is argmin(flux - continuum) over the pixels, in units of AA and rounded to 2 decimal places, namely 4072.36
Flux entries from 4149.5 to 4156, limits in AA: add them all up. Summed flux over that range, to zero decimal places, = 171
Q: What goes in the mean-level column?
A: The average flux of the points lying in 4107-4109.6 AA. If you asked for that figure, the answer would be 26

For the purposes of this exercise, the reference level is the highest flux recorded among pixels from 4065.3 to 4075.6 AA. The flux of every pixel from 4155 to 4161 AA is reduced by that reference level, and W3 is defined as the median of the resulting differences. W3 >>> 1.5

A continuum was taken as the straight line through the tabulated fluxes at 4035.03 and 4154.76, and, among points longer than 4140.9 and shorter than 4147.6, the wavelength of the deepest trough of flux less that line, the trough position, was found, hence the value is 4143.30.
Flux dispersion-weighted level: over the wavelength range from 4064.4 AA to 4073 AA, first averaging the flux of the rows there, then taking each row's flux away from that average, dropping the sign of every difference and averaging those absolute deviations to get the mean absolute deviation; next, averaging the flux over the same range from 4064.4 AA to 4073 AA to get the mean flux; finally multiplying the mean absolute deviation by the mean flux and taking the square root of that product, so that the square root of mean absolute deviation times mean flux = 8.2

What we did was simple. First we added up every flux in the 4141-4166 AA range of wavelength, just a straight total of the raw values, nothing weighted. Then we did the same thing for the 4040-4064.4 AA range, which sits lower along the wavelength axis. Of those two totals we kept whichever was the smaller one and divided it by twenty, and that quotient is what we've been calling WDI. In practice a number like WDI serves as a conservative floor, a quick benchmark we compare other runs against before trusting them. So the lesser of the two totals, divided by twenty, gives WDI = 26.6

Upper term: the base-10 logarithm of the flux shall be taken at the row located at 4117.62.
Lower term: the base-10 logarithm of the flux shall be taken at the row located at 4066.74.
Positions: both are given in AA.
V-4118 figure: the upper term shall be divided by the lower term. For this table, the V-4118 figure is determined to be 1.05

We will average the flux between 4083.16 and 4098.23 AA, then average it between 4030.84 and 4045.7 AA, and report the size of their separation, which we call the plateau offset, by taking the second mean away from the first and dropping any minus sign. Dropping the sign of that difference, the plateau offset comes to 9.3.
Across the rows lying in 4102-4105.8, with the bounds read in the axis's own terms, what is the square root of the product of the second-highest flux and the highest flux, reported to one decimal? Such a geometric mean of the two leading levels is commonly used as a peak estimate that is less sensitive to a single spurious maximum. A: 24.9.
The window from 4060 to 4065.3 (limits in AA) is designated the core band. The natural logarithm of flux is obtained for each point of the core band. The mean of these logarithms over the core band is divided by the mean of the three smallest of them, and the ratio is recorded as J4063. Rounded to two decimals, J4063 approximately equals 1.09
